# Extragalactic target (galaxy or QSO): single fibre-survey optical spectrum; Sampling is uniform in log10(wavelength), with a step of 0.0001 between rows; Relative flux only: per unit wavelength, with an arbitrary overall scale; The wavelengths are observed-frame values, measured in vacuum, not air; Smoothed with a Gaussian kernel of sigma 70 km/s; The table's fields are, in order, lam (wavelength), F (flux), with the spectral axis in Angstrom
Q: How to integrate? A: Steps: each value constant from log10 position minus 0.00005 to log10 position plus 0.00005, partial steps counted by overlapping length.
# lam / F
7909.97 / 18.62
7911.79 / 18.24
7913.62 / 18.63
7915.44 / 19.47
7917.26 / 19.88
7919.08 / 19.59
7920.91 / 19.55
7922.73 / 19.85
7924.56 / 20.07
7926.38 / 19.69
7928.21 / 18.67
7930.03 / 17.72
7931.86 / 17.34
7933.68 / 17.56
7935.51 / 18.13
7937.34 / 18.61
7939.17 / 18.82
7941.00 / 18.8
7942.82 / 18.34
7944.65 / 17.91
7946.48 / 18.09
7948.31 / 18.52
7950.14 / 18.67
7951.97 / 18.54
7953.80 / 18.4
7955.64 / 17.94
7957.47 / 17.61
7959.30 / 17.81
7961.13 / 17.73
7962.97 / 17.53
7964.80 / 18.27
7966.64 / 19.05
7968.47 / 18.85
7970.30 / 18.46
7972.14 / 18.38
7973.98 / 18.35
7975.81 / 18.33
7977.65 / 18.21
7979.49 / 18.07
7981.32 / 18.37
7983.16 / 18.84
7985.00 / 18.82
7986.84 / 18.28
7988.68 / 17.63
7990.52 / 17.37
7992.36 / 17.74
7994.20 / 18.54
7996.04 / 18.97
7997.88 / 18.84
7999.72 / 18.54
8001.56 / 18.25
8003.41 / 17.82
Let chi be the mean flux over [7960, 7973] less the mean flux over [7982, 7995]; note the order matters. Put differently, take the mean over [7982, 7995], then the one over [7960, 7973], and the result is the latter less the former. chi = 0.15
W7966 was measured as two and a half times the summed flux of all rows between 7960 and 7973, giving 321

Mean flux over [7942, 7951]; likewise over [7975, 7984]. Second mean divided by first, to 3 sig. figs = 1.00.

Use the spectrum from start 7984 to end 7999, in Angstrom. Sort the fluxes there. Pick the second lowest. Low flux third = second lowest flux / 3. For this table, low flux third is 5.88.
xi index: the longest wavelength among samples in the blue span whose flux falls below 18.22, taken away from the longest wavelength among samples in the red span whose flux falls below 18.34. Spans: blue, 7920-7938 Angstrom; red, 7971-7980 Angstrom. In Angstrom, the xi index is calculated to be 44.0 Angstrom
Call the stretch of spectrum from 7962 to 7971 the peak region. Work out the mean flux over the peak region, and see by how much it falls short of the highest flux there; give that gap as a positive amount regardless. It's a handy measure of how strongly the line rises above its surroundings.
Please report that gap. 0.62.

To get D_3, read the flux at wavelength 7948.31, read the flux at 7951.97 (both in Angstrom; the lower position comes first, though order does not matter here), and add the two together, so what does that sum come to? 37.1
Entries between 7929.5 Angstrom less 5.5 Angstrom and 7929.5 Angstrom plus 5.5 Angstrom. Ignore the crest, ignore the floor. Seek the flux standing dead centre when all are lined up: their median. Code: 18.2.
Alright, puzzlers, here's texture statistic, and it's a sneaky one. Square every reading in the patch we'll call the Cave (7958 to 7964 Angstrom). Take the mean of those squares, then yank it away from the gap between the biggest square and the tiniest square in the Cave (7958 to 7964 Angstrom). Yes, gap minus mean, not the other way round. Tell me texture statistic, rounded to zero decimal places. -303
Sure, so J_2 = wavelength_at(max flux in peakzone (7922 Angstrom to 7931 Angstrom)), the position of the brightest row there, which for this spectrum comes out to 7924.56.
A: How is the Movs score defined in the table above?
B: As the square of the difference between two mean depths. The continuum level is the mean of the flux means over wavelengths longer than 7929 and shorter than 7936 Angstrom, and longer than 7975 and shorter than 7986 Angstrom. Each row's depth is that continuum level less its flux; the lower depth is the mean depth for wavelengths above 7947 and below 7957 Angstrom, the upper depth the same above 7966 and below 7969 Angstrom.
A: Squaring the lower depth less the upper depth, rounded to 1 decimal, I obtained 0.3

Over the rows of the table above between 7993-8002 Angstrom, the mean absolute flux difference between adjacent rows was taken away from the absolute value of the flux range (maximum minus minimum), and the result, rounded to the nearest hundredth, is 0.43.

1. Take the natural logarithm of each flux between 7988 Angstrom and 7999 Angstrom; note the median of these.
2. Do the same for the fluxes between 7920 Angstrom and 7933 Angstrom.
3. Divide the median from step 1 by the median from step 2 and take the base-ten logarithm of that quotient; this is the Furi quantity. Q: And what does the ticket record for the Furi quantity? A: -0.011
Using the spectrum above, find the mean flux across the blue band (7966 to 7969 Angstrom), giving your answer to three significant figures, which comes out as 19.0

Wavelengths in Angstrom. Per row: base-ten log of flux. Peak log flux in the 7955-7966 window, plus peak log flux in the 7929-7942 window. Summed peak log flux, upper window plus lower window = 2.54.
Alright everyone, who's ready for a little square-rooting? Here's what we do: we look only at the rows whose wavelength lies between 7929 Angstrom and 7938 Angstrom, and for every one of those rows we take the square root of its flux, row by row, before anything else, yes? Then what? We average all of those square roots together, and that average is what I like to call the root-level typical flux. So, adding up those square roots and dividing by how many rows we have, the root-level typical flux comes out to 4.227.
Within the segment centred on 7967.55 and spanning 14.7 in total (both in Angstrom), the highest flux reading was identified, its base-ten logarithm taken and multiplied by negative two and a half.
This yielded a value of -3.20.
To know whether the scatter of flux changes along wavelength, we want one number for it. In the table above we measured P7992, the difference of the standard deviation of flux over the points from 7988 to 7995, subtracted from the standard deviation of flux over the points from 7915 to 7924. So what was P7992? -0.3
